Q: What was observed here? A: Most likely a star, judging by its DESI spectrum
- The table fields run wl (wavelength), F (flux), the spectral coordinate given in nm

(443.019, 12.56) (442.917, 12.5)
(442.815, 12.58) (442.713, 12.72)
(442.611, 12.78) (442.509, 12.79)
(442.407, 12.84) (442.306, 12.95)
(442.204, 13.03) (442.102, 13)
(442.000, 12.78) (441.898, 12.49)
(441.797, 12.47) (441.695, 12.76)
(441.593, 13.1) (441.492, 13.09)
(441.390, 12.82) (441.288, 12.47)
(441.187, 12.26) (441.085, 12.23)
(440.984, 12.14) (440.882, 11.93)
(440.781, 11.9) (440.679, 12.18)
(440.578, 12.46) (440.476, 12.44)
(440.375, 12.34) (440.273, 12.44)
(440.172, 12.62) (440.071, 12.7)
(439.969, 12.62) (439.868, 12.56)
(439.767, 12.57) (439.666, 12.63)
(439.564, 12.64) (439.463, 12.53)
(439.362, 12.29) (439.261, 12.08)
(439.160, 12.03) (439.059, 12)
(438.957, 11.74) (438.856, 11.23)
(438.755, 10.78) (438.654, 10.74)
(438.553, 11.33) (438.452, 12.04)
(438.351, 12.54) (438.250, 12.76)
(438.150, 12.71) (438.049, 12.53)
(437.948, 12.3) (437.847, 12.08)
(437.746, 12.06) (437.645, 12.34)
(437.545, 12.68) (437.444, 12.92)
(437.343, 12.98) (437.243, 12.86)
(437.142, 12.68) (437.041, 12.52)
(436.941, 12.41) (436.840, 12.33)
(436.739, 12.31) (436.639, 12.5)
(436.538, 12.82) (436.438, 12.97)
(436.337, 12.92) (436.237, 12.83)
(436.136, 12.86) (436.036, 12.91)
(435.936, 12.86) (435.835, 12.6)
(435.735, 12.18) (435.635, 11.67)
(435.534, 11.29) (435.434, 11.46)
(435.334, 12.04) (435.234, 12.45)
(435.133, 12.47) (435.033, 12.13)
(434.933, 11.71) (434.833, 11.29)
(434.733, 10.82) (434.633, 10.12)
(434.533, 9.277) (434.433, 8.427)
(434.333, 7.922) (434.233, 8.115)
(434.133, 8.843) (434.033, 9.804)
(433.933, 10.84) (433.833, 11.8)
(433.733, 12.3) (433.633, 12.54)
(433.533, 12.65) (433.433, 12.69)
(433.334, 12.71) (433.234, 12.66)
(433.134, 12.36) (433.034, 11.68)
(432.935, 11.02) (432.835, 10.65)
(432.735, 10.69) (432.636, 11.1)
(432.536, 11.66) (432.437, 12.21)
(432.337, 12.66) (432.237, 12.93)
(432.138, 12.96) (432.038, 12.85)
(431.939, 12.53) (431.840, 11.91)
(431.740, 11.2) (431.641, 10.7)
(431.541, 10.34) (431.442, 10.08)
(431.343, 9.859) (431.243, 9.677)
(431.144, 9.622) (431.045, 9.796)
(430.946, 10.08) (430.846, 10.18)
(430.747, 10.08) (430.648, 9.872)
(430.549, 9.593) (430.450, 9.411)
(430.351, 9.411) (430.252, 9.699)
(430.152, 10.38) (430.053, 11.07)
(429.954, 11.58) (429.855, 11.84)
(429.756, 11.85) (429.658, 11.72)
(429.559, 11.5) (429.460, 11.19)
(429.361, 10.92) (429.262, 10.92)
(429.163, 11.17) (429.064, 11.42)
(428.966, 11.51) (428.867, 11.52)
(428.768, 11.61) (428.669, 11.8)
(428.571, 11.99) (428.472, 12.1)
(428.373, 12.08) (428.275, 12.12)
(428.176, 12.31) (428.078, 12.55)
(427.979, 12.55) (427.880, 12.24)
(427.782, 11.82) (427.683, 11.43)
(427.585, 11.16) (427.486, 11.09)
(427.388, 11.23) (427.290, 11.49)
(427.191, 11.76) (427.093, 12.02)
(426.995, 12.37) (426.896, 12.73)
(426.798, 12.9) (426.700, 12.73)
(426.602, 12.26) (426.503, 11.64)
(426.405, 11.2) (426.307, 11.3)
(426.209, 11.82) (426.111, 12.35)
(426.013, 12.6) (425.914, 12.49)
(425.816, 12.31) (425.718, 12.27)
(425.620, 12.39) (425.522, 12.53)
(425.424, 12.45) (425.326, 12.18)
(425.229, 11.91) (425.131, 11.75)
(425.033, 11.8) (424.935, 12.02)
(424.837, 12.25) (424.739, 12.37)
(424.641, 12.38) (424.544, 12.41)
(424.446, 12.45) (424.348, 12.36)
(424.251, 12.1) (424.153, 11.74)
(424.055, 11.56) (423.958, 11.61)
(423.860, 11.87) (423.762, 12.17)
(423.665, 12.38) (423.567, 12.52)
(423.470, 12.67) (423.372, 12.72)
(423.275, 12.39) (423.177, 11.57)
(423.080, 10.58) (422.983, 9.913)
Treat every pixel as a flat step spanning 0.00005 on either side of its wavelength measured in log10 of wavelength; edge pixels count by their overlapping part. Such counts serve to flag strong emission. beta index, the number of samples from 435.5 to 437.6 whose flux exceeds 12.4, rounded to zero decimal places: 16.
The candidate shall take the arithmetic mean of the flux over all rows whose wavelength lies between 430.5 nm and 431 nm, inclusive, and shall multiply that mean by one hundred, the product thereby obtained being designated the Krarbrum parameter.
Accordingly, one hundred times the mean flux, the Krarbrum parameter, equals 996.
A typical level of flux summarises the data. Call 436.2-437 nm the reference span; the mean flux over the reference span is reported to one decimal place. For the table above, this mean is 12.6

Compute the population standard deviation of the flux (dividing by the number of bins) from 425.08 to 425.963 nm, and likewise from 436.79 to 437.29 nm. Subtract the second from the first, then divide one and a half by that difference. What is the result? 25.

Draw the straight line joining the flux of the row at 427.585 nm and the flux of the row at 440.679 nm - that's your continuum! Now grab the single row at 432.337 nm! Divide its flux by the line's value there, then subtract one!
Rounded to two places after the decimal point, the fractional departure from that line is 0.10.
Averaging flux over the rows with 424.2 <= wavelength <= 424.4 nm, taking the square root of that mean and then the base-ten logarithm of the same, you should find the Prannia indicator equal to 0.544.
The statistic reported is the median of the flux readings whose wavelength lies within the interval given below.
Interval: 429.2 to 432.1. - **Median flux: 10.4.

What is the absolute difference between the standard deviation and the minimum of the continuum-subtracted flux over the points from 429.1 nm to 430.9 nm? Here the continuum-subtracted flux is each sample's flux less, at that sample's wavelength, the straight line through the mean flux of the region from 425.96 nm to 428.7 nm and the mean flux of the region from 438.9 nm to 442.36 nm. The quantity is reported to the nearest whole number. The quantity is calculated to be 4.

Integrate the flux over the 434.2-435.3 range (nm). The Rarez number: 11.5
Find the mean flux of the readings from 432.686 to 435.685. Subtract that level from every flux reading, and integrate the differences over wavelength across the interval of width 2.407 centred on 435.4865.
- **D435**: 1.3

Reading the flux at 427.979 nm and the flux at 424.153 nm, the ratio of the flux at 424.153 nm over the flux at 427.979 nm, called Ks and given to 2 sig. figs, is 0.94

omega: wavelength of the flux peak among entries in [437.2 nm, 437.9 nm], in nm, 437.343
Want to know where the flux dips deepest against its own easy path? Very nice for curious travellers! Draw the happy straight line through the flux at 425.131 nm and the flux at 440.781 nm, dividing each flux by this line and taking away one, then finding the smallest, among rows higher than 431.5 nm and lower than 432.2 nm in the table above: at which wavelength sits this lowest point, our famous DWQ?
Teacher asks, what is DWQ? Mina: 431.541 nm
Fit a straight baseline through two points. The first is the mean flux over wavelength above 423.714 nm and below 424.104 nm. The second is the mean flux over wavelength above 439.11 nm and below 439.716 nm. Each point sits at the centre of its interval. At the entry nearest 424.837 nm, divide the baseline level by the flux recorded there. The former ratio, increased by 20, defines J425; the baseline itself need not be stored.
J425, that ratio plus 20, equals 21.0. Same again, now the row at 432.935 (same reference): 21.1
